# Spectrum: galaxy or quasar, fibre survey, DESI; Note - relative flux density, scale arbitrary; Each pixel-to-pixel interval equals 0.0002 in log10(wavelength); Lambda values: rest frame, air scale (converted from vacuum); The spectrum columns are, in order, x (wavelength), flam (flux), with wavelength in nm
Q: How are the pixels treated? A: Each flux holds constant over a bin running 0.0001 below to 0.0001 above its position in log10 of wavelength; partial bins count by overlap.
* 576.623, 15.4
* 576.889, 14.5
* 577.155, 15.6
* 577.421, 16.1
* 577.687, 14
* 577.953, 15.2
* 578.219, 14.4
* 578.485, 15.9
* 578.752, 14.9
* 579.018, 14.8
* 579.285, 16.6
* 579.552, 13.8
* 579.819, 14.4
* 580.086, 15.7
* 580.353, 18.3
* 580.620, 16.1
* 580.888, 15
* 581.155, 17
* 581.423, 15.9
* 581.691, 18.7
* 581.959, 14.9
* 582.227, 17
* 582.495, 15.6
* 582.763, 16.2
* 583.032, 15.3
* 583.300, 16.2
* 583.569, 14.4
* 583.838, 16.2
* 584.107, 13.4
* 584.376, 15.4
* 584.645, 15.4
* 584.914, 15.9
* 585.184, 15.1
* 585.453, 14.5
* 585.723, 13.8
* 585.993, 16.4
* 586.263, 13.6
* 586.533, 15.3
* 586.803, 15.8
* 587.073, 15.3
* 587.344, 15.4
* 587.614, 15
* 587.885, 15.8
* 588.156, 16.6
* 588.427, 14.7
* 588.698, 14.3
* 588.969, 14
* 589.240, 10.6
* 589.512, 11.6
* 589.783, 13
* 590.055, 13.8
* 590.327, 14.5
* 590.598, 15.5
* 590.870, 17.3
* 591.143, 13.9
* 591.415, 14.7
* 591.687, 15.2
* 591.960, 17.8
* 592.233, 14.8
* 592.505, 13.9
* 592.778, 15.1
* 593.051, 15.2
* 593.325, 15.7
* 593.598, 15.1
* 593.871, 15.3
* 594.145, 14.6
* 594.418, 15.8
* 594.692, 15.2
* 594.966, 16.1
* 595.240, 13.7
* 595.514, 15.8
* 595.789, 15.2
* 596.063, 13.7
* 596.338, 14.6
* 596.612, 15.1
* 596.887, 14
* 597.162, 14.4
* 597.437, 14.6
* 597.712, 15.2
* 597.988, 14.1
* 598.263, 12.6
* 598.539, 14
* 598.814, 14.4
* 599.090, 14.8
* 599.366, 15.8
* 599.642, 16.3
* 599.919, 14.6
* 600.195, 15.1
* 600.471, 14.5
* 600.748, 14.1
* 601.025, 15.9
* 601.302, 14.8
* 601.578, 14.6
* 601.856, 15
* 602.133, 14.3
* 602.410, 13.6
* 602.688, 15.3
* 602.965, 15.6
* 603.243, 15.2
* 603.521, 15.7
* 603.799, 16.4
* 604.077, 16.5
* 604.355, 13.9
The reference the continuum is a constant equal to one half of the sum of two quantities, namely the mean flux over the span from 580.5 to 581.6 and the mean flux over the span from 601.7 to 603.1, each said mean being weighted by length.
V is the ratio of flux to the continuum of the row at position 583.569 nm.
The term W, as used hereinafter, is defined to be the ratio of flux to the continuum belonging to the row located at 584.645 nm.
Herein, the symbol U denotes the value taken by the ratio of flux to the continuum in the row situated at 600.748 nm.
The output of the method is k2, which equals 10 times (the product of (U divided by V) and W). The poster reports 9.8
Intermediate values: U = 0.914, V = 0.934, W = 1.00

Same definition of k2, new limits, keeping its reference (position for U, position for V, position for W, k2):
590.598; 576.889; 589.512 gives 8.0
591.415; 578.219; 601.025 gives 10.5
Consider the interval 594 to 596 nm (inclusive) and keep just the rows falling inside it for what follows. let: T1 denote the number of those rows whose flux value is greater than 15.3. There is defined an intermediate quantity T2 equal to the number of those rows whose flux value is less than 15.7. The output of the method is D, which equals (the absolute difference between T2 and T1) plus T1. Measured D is 4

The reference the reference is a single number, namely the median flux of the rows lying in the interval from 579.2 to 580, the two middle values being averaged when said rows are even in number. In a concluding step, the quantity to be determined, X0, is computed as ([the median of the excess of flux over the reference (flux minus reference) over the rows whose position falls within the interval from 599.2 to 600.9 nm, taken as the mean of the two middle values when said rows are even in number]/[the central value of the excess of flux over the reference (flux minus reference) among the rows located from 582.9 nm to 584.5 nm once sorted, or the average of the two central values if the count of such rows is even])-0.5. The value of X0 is 0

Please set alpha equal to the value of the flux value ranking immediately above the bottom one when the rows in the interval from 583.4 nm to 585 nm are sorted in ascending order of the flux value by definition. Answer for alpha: 14.4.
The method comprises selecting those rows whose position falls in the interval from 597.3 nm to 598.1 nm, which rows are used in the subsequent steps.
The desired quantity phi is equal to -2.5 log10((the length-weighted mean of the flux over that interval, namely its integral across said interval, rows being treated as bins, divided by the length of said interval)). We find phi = -2.91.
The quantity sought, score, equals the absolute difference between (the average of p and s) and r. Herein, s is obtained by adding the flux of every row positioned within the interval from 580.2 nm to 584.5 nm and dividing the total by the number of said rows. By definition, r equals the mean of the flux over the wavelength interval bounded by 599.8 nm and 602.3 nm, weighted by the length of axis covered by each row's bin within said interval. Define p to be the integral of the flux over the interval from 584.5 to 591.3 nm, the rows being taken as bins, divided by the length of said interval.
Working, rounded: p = 14.68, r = 14.8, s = 16.0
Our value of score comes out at 0.6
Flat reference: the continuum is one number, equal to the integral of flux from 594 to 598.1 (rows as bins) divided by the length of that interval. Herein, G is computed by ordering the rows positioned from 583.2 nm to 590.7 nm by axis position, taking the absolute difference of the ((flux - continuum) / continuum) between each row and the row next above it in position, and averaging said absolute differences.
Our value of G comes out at 0.080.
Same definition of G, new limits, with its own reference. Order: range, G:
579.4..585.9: 0.101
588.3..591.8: 0.087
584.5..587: 0.086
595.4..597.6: 0.050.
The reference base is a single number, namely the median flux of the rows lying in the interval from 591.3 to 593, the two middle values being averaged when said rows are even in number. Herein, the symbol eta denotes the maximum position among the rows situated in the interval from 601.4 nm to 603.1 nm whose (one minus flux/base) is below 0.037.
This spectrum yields 602.965 nm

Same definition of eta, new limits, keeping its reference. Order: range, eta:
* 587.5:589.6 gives 588.427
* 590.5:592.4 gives 592.233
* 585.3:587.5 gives 587.344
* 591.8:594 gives 593.871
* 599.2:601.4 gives 601.302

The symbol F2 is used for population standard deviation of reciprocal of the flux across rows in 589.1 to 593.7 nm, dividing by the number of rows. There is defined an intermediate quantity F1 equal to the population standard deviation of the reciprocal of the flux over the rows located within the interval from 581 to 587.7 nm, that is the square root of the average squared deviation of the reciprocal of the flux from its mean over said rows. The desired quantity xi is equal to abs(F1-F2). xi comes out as 0.004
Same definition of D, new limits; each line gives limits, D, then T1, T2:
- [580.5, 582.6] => 9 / 6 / 3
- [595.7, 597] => 5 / 0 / 5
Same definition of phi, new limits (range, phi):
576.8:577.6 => -2.97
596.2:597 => -2.91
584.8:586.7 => -2.94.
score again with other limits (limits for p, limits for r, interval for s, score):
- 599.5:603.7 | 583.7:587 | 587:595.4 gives 0.2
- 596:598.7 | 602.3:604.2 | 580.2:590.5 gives 0.8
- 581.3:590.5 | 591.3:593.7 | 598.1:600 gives 0.5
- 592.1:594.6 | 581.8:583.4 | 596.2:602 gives 1.0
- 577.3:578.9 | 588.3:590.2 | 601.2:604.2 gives 2.0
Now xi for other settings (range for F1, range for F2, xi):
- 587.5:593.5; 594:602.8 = 0.005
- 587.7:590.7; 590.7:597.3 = 0.005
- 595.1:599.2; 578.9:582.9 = 0.001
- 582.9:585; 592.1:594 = 0.002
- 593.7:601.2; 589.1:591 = 0.008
